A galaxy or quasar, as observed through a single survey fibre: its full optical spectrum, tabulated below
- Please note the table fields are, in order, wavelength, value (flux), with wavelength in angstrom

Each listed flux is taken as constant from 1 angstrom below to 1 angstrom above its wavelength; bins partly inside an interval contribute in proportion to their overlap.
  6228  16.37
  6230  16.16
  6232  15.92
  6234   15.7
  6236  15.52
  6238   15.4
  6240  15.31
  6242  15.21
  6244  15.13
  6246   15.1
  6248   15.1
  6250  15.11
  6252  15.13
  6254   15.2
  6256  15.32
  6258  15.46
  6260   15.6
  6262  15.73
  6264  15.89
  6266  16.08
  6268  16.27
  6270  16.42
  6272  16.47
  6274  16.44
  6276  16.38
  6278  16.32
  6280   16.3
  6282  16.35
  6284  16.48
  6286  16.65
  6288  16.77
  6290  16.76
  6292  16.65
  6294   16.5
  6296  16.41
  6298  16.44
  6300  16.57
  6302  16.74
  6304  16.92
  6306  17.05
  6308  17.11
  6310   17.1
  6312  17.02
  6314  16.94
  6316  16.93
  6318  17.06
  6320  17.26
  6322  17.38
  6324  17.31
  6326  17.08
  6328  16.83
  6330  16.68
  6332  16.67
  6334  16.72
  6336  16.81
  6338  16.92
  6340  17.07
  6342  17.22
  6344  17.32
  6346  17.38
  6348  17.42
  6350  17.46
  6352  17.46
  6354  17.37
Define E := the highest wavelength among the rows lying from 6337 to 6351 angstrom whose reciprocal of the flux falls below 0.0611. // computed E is 6350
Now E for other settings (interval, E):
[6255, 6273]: 6272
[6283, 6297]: 6296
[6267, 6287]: 6286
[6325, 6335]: 6334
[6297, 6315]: 6314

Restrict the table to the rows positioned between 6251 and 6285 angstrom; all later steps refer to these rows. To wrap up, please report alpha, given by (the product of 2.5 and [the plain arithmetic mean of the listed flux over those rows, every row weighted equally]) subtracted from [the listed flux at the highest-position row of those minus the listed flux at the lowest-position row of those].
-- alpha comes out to -38.6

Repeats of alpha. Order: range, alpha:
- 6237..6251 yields -38.3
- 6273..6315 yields -41.2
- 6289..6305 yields -41.4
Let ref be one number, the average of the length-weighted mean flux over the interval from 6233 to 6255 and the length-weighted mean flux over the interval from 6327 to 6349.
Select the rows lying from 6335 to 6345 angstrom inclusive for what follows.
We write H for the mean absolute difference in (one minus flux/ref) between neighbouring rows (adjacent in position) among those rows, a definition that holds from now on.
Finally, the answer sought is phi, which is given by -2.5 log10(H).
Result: 5.3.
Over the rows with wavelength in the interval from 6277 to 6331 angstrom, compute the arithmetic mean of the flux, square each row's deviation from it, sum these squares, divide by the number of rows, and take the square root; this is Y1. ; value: 0.31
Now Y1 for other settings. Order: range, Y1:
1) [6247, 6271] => 0.45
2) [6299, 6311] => 0.20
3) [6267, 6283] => 0.07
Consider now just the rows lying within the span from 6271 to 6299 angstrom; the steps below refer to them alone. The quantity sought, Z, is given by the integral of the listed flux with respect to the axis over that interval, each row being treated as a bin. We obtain 462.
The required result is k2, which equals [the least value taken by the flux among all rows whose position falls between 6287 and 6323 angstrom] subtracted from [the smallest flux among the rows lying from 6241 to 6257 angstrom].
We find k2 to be -1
